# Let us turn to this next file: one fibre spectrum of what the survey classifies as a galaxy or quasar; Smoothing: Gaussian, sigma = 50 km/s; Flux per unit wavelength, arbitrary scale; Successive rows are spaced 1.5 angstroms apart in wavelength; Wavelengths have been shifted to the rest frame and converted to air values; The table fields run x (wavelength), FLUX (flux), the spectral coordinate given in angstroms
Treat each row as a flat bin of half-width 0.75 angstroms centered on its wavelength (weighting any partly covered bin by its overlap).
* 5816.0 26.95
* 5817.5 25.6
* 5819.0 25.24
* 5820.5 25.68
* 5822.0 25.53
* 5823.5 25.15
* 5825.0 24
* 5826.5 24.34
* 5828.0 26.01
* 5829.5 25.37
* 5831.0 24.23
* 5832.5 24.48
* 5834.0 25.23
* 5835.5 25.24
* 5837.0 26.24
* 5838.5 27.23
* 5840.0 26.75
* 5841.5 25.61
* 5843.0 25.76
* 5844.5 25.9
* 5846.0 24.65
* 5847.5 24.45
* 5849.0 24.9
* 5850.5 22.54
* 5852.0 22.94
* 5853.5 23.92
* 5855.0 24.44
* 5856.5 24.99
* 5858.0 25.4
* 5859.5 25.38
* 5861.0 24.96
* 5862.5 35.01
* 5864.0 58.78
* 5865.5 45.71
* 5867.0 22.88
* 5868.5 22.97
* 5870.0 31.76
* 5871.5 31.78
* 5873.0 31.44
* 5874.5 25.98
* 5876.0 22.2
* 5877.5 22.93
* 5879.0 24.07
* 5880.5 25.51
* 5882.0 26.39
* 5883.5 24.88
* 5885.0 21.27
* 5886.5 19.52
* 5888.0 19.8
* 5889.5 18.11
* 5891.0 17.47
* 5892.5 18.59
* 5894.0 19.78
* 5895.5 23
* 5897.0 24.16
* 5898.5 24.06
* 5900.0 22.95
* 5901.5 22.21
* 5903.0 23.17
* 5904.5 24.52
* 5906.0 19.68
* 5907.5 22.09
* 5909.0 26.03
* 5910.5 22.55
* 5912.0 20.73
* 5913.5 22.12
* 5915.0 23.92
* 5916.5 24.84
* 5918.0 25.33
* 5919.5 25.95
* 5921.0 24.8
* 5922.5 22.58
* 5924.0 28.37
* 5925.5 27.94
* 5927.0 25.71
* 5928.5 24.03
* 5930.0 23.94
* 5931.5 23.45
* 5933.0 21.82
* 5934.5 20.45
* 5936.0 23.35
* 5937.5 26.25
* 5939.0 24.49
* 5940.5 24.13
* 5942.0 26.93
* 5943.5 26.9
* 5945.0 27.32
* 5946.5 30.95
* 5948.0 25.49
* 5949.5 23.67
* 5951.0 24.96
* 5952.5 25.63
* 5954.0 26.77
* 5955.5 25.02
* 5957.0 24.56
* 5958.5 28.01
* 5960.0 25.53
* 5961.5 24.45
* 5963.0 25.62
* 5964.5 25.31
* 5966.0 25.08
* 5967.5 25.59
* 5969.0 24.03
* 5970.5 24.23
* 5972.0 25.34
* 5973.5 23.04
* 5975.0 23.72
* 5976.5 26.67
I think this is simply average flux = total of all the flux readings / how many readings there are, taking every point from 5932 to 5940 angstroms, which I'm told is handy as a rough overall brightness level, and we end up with 23.3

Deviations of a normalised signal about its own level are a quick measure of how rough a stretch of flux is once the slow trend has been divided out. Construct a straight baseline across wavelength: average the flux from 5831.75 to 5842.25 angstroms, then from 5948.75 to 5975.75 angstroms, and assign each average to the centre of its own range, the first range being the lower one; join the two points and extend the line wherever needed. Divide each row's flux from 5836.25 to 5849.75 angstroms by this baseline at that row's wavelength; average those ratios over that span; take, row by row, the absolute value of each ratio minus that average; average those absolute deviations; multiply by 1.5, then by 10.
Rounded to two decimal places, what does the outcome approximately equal 0.41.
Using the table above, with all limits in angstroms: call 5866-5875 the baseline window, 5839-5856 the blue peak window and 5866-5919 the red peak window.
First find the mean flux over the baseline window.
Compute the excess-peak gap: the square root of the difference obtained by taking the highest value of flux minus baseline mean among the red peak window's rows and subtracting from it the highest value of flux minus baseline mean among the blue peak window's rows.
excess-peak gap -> 2.2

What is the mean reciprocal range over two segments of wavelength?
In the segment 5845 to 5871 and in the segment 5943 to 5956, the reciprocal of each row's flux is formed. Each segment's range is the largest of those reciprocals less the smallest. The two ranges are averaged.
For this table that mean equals 0.019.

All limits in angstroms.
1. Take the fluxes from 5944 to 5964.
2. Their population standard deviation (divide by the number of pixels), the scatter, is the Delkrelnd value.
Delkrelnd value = 1.83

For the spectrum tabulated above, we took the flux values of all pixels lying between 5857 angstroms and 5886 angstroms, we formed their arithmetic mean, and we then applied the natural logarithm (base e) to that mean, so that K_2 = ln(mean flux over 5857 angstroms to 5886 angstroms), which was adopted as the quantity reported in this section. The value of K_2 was 3.36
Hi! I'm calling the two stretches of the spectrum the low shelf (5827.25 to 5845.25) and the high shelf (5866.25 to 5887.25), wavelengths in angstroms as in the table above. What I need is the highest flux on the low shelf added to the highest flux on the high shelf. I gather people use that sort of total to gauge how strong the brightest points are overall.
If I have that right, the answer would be 59.0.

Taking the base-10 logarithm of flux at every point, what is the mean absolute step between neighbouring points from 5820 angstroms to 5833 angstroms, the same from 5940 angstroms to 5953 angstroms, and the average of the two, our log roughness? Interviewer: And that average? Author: 0.022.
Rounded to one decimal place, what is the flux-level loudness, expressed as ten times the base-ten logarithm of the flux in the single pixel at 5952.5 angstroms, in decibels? 14.1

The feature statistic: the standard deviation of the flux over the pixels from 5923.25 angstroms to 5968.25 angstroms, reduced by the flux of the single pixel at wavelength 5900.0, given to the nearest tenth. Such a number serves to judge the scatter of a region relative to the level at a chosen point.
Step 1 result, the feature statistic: -20.9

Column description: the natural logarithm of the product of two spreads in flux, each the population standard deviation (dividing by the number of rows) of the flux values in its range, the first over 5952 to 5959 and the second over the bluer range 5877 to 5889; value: 1.1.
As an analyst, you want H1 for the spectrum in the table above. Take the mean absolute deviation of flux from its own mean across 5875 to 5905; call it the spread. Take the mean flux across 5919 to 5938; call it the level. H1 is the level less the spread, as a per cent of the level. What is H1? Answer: 91.4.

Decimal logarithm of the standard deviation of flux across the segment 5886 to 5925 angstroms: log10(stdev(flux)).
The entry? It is 0.43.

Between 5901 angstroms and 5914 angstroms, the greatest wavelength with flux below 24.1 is 5913.5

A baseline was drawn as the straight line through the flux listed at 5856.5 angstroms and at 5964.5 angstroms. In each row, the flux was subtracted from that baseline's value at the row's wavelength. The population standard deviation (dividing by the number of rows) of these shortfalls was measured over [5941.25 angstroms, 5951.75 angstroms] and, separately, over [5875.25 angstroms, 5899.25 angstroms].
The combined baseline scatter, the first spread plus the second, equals 4.9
